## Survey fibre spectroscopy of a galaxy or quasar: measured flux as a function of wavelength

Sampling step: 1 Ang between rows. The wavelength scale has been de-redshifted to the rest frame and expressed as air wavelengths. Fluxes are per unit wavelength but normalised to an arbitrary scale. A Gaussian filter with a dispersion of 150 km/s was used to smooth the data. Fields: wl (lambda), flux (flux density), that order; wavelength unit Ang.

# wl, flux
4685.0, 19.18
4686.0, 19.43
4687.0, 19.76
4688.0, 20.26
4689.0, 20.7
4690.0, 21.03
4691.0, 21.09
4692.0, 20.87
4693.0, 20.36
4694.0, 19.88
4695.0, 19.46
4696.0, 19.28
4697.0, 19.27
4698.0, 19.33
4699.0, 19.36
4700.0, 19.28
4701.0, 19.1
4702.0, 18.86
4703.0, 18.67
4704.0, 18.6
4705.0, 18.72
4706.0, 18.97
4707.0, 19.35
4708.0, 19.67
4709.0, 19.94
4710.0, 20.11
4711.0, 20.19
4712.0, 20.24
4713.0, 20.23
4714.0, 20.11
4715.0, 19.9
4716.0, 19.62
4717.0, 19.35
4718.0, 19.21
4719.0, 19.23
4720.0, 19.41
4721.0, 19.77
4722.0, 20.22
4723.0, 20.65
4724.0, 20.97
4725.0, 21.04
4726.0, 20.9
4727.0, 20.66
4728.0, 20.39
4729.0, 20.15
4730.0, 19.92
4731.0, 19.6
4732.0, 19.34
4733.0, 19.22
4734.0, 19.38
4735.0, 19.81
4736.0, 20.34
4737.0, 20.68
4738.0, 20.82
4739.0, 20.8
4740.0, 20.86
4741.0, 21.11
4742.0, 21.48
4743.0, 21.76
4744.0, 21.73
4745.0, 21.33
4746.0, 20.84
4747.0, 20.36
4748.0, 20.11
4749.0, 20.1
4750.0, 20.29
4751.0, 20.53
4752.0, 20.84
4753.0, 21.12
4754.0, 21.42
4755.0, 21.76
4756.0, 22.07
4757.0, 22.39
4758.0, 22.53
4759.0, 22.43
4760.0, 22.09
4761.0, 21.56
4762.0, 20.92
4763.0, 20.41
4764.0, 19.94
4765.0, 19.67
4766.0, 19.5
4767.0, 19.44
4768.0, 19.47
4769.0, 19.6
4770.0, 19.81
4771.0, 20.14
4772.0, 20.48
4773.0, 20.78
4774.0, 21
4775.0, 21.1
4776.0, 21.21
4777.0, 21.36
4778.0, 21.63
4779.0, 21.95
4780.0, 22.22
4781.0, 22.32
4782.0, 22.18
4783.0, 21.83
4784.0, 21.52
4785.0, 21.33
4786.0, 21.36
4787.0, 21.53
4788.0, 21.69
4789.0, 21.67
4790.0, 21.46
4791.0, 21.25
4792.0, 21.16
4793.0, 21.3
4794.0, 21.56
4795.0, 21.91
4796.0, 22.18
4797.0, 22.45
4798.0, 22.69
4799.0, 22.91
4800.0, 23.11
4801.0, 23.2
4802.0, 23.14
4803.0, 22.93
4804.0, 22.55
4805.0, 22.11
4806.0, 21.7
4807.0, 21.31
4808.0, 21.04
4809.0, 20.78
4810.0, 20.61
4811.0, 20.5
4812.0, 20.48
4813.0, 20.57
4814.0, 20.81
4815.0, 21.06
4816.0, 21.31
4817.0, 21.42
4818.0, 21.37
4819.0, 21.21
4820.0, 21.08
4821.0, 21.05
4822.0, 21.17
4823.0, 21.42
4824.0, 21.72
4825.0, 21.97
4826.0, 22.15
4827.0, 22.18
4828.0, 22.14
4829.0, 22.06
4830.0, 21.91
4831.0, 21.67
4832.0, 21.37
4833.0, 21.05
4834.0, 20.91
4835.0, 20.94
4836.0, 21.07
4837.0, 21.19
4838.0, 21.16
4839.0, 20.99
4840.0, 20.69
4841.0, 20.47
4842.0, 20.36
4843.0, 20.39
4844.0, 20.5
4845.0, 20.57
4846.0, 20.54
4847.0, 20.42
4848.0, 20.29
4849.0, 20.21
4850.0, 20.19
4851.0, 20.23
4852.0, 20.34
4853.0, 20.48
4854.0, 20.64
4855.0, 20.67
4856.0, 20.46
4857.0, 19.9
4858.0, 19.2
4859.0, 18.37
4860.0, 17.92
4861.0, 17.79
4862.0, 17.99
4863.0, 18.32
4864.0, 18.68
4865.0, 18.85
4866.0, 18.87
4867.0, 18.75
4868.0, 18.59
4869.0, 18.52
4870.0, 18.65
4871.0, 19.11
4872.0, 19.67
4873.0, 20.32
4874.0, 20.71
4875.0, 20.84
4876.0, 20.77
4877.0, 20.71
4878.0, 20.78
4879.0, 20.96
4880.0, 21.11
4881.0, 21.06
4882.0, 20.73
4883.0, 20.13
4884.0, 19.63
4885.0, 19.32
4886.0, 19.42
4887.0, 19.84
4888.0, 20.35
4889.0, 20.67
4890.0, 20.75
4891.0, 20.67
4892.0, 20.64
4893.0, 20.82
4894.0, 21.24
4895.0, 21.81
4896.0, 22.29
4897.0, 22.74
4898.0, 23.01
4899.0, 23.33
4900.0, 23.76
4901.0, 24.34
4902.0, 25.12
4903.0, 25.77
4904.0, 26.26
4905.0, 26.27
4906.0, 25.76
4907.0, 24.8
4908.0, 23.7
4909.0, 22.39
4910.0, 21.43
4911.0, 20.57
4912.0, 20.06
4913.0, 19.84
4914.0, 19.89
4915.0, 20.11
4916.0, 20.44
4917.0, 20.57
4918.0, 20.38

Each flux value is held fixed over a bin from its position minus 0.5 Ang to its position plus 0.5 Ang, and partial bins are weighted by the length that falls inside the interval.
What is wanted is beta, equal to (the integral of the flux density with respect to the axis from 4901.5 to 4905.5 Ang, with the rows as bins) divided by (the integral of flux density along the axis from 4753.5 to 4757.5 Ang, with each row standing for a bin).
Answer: 1.18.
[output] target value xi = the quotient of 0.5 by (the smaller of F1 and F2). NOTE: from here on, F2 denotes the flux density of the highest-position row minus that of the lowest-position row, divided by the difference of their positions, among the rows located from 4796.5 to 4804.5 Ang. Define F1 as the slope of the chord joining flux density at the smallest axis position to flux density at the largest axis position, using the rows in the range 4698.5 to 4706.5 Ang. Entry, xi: -9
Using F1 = -0.06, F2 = 0.01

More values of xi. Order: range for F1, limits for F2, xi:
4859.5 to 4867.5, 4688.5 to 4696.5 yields -2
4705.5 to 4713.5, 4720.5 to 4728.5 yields 6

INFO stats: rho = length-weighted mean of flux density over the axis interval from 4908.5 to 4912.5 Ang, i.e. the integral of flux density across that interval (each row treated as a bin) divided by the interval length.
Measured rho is 21.1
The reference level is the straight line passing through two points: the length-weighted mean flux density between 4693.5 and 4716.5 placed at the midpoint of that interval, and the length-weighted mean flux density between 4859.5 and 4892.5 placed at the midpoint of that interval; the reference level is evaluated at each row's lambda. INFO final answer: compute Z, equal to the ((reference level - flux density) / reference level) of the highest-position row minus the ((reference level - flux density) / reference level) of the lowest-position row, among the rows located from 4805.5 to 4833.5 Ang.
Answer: 0.035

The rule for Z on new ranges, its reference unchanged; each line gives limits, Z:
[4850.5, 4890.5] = -0.023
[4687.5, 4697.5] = 0.052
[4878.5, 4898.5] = -0.102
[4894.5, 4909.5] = -0.028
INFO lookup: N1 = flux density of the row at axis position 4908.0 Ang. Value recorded 23.7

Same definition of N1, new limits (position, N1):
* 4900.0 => 23.76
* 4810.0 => 20.61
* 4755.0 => 21.76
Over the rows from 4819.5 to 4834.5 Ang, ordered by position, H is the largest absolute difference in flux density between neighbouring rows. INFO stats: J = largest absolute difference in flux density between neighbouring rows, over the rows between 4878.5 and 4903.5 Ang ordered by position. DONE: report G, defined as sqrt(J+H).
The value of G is 1.05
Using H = 0.32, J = 0.78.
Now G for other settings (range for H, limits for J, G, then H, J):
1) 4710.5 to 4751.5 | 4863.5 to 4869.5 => 0.84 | 0.53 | 0.17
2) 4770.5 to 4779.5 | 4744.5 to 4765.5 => 0.99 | 0.34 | 0.64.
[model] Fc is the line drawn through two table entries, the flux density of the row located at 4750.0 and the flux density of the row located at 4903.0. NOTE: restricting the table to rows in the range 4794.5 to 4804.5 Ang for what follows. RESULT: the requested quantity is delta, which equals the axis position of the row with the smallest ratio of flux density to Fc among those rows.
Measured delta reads 4795.0 Ang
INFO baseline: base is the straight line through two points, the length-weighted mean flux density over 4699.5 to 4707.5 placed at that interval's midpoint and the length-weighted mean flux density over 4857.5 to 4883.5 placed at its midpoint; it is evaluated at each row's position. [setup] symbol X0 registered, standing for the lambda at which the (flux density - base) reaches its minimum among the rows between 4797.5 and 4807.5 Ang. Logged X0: 4807.0 Ang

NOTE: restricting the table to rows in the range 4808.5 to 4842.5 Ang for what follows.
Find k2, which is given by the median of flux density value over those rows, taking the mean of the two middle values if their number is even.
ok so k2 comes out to 21.1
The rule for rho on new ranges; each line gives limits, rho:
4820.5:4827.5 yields 21.7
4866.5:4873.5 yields 19.1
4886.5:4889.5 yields 20.3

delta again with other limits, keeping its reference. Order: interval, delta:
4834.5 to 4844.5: 4843.0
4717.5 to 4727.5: 4719.0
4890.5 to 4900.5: 4892.0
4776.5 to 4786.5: 4786.0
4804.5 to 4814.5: 4812.0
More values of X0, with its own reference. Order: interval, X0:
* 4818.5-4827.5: 4821.0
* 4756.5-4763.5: 4763.0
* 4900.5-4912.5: 4912.0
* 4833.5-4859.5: 4859.0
